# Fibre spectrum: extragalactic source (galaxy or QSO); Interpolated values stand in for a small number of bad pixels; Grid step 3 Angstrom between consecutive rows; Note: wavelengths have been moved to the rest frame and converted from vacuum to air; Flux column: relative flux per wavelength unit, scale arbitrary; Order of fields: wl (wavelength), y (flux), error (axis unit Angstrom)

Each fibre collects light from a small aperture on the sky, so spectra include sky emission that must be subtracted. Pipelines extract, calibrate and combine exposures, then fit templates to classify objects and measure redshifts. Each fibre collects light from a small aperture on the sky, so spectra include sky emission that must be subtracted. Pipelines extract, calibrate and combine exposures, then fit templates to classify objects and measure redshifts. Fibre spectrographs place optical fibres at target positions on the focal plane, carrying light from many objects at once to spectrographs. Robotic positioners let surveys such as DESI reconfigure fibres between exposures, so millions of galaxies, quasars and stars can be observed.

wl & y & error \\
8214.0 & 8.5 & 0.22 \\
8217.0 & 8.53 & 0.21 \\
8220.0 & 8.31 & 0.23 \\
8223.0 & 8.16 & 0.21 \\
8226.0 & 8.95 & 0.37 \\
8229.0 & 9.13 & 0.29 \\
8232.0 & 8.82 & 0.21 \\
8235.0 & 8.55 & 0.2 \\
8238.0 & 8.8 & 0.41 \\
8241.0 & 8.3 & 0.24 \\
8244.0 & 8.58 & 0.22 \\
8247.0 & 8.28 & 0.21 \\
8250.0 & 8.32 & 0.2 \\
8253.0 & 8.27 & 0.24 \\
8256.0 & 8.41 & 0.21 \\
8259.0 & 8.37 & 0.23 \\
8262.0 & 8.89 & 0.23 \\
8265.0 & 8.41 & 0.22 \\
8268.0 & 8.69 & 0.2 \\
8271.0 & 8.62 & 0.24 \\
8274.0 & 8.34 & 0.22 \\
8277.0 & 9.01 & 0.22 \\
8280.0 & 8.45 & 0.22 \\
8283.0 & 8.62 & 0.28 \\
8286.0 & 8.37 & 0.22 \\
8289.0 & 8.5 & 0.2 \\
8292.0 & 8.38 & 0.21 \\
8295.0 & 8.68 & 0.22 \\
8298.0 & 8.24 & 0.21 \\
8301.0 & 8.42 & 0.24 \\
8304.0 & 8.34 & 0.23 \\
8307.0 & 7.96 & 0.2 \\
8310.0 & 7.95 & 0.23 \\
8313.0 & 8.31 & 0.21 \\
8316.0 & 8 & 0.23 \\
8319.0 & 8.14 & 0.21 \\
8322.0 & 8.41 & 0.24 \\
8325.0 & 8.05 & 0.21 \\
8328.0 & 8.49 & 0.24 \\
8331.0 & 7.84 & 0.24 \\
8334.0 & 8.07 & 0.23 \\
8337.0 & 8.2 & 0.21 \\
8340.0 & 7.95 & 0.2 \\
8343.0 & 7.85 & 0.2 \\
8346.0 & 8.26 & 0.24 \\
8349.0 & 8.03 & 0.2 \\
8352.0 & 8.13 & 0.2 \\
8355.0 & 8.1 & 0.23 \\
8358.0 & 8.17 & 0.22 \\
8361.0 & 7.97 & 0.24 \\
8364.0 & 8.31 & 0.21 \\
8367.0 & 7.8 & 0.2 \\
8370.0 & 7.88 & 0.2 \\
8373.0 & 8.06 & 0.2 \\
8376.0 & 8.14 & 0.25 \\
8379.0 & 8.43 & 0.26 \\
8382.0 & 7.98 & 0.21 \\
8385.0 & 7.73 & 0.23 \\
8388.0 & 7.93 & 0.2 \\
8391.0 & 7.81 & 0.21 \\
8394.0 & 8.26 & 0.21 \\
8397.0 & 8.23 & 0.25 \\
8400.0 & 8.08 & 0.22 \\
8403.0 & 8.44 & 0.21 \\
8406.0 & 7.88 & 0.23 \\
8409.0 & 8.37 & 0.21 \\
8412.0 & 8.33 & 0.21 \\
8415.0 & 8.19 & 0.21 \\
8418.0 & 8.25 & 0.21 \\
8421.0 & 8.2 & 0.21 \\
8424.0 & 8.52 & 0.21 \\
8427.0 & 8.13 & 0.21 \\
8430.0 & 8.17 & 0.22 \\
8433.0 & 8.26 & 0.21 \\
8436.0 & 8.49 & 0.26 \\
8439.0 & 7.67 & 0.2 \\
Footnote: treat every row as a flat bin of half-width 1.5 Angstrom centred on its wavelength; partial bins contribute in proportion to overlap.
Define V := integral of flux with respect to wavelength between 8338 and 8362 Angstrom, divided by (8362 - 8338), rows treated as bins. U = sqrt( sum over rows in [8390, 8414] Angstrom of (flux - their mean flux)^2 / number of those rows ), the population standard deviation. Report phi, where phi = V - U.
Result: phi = 7.85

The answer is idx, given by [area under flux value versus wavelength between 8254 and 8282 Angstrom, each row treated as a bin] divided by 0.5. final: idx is 480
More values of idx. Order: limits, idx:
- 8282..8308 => 436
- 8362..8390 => 449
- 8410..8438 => 463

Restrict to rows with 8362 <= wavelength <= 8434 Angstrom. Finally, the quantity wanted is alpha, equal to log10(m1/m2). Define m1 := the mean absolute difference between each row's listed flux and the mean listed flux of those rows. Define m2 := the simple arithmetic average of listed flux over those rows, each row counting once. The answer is -1.66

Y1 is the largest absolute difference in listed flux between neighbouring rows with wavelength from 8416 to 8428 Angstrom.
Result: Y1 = 0.39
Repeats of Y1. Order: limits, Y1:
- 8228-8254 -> 0.50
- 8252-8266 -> 0.52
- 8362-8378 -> 0.51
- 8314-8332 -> 0.65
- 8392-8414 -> 0.56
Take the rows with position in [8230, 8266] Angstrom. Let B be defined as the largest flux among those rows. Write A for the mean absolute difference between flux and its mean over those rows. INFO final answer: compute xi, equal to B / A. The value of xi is 47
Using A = 0.190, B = 8.89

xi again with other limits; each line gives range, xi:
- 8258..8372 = 38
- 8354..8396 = 50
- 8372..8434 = 52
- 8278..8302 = 81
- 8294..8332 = 41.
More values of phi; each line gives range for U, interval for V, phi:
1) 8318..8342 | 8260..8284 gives 8.42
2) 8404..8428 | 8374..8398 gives 7.88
